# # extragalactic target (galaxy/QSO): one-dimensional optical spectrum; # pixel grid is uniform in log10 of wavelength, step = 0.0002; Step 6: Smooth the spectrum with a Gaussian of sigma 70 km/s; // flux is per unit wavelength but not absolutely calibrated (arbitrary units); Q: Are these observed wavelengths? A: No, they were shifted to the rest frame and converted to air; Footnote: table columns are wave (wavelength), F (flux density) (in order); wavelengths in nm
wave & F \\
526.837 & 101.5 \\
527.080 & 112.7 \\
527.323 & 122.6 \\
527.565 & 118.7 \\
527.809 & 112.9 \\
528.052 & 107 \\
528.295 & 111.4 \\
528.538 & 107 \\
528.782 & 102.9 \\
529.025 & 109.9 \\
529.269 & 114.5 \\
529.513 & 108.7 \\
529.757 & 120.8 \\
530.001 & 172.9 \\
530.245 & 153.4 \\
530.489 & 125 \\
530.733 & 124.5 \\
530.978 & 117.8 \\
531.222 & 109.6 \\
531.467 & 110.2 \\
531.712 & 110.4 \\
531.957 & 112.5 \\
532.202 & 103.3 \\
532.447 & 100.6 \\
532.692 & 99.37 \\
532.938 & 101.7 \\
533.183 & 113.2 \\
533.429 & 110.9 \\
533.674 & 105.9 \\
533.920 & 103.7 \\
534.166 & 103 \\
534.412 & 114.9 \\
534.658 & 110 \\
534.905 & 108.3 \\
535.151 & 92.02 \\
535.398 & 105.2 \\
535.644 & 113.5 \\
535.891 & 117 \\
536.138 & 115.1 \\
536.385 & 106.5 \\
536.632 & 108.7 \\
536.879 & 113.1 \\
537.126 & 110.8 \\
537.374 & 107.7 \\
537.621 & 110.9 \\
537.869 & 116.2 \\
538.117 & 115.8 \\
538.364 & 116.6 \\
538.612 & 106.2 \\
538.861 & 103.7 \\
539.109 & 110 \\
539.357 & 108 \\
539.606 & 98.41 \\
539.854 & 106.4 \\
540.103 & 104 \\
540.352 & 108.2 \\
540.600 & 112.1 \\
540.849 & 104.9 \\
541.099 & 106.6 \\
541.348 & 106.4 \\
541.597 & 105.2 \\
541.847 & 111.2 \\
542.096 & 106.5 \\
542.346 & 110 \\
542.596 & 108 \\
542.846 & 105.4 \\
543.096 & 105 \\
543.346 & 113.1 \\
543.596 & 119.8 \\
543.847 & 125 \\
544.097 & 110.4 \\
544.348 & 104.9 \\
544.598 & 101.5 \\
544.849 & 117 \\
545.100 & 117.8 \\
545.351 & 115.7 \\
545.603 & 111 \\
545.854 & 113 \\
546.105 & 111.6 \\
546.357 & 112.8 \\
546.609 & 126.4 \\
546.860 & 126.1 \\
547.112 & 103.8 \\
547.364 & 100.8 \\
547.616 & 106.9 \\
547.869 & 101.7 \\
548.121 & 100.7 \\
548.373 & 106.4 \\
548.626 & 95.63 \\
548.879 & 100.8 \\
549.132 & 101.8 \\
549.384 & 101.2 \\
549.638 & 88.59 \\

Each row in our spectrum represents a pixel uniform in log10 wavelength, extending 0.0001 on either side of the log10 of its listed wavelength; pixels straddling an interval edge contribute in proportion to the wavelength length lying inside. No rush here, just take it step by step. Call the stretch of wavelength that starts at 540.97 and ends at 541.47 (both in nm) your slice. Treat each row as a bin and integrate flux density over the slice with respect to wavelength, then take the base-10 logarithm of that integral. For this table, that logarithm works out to 1.73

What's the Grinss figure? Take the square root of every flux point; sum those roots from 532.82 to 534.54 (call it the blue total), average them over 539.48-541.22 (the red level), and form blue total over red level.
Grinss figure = 7.06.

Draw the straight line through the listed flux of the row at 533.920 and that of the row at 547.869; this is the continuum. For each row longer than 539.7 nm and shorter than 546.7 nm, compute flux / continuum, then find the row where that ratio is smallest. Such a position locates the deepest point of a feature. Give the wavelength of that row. 544.598 nm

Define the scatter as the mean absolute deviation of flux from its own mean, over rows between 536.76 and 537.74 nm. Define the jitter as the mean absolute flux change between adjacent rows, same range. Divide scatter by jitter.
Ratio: 0.51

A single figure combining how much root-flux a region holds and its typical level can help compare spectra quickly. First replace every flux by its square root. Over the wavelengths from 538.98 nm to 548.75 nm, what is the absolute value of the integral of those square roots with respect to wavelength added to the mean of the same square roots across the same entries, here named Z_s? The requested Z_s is 112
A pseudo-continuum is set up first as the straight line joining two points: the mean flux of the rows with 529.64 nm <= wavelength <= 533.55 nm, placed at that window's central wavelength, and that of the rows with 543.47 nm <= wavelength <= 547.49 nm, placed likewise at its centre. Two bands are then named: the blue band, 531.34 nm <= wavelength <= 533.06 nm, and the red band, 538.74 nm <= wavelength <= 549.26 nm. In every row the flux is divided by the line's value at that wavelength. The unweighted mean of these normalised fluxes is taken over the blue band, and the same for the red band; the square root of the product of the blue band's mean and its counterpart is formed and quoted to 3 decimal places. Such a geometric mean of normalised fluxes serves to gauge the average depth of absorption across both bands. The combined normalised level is 0.924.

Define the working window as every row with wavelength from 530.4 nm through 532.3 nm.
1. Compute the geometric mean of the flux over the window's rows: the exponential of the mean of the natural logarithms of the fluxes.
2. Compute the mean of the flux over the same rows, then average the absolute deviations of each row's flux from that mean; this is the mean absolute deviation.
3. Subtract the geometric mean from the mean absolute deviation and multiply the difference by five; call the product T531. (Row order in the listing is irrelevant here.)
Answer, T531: -539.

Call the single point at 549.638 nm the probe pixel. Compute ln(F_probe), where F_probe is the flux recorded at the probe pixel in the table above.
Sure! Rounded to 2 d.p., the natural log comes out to 4.48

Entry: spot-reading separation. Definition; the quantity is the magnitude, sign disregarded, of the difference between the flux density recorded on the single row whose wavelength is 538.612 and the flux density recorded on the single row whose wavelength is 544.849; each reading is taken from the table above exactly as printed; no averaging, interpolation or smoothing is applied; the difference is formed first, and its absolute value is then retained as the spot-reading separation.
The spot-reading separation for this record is 10.8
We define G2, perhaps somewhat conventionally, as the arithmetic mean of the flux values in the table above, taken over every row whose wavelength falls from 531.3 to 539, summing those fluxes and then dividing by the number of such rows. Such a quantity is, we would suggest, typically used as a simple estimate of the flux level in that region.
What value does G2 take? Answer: 108.6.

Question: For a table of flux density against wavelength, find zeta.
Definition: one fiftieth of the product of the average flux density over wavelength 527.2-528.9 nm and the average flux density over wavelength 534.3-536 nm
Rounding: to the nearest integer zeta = 243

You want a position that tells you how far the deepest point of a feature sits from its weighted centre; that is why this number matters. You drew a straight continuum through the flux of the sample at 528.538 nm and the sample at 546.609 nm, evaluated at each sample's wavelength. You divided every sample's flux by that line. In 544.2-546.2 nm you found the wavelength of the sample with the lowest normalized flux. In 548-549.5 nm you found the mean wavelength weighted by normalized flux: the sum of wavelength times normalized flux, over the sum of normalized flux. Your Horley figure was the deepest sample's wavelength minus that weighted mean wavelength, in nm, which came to -4.15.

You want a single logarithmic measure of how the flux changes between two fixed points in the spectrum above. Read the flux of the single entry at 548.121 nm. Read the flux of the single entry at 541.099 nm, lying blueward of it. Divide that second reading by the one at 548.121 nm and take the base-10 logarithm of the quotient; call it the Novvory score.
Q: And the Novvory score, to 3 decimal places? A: 0.025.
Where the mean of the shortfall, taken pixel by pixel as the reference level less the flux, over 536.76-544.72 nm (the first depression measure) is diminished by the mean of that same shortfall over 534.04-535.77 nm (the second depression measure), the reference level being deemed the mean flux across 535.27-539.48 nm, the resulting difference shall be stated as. -2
